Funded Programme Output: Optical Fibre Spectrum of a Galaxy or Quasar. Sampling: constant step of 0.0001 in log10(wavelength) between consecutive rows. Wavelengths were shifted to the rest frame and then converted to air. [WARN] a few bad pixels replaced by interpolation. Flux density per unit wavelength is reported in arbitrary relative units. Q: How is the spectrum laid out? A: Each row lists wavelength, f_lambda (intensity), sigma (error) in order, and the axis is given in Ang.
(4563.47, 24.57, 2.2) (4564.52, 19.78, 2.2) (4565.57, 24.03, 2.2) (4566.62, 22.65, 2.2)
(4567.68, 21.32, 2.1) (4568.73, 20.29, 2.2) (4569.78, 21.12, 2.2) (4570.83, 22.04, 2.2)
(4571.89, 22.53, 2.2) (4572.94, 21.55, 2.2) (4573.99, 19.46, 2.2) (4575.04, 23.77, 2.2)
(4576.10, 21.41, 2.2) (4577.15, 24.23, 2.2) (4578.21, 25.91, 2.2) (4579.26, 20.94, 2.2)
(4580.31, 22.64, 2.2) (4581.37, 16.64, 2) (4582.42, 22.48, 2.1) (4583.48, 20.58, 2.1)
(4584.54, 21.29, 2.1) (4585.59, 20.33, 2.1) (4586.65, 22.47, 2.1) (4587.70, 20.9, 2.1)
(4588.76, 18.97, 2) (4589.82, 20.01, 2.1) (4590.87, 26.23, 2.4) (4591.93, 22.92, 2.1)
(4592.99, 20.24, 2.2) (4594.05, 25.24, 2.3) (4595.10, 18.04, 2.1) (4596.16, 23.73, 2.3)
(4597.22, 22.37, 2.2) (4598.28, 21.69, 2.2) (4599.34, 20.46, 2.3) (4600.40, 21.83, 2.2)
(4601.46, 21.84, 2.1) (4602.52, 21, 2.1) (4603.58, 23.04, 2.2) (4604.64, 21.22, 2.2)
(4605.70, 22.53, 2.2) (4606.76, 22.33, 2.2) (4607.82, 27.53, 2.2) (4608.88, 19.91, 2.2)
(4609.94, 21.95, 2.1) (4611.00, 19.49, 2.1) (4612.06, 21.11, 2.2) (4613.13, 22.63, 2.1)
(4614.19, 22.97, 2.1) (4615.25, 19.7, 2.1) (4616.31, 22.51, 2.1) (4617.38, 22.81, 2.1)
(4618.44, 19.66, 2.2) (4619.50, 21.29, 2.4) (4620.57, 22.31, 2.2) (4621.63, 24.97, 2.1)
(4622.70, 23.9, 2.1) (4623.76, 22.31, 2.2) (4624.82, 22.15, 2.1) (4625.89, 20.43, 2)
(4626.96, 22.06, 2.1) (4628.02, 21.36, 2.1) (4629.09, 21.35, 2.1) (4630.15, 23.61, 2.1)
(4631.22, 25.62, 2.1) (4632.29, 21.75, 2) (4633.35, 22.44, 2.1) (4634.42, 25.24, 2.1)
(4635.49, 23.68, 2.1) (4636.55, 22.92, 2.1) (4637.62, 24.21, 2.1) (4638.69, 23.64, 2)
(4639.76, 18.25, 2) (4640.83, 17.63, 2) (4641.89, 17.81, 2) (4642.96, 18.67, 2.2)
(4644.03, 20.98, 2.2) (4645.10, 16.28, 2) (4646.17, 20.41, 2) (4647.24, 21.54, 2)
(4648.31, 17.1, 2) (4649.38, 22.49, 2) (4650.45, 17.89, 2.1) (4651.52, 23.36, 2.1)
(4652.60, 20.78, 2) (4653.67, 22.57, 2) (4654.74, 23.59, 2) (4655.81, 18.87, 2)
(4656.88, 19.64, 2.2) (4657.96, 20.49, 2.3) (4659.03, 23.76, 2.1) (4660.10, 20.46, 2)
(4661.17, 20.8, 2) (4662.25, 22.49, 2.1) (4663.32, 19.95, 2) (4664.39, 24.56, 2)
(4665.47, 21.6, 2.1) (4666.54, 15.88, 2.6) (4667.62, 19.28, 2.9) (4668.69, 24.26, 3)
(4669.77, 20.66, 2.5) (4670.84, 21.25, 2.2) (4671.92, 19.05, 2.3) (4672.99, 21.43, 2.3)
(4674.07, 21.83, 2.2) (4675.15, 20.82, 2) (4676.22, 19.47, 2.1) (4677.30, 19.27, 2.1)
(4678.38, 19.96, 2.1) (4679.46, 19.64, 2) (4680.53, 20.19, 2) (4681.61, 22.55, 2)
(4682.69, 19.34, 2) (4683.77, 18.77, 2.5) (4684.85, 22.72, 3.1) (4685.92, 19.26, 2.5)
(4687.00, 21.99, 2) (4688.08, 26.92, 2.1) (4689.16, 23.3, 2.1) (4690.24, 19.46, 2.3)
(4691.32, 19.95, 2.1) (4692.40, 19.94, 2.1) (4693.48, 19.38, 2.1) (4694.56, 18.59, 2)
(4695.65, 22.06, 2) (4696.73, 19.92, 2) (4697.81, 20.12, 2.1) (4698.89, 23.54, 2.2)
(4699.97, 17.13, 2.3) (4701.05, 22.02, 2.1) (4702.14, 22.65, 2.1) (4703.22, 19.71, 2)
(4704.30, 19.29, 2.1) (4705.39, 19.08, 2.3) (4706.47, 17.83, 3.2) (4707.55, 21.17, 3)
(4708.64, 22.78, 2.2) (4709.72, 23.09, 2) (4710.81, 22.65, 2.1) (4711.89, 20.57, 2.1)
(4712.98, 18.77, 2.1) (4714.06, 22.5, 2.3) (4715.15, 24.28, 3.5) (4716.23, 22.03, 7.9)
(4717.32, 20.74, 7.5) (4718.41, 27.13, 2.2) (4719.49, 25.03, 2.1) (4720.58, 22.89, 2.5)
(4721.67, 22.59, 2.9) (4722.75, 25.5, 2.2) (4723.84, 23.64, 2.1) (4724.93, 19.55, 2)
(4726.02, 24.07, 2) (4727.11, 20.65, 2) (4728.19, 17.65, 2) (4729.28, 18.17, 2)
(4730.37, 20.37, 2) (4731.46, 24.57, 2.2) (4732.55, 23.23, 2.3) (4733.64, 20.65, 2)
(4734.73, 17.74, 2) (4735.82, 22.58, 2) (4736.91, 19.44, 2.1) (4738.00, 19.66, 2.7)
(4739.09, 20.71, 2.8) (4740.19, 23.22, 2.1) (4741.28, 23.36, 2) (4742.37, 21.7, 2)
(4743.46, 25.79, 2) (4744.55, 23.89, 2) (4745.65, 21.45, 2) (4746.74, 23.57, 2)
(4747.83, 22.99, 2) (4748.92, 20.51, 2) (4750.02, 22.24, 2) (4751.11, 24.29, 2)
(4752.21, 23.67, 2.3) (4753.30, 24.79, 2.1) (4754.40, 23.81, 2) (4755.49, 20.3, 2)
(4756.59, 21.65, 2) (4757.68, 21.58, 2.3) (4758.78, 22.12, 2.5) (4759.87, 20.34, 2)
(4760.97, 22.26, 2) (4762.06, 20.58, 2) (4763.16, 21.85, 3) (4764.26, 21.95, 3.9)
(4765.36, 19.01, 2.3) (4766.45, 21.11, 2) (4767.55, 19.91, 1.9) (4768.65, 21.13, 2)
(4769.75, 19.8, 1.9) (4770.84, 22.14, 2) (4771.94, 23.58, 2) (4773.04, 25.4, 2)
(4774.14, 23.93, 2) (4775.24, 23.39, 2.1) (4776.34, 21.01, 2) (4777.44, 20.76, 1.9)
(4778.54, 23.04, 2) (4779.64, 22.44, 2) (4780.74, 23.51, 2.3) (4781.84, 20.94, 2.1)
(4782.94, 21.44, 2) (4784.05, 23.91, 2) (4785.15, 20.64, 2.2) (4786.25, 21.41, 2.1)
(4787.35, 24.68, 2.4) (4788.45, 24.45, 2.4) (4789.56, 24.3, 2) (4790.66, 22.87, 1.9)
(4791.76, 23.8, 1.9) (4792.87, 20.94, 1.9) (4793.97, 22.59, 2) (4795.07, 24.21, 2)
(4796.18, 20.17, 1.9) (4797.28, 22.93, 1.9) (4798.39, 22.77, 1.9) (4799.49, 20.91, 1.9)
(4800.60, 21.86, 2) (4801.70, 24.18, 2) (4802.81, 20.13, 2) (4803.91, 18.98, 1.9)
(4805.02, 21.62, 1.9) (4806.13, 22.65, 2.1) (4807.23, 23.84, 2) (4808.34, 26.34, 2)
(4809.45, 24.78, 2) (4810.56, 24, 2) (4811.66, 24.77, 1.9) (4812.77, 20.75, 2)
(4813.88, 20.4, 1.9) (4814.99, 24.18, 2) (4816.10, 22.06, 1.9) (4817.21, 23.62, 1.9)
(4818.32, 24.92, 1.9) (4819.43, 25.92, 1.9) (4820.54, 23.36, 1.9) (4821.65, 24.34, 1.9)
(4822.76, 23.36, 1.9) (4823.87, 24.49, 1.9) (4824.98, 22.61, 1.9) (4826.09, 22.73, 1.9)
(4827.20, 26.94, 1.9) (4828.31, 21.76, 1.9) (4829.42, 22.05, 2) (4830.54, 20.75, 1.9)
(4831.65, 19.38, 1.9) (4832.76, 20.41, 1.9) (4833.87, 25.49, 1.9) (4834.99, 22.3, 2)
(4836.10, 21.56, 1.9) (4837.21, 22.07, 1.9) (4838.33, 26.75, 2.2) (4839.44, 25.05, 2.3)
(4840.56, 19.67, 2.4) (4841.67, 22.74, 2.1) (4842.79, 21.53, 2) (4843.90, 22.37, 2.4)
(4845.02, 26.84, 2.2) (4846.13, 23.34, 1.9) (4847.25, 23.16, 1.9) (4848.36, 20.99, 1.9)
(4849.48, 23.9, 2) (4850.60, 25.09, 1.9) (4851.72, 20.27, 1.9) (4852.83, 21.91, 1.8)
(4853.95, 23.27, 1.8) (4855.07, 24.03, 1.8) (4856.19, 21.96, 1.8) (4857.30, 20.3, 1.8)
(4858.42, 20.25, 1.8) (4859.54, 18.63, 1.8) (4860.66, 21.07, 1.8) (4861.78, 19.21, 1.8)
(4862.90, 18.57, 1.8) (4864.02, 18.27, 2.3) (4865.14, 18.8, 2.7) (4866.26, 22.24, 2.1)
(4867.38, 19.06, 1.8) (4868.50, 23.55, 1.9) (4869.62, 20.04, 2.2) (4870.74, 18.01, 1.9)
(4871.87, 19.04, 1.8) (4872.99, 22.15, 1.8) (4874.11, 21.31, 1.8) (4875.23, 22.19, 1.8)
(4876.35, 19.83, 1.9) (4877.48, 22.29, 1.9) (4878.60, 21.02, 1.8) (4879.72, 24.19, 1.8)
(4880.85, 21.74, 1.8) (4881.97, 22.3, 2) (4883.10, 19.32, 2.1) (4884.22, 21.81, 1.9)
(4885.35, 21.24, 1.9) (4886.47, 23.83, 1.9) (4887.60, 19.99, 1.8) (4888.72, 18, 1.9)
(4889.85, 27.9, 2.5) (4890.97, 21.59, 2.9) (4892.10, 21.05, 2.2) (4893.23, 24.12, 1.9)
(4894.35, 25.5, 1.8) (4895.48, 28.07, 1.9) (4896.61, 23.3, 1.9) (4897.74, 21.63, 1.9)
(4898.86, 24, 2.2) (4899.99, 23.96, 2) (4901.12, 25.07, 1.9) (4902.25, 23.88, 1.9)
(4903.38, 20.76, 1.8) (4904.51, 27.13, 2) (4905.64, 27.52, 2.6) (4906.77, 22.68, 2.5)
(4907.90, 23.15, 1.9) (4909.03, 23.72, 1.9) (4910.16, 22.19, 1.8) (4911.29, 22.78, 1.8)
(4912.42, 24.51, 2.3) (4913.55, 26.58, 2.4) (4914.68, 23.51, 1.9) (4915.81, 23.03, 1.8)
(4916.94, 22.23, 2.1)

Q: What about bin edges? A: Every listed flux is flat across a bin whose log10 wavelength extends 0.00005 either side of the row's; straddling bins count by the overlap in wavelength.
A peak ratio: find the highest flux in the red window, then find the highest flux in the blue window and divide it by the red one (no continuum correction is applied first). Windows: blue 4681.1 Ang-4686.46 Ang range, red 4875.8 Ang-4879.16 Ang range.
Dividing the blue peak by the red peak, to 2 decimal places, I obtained 1.02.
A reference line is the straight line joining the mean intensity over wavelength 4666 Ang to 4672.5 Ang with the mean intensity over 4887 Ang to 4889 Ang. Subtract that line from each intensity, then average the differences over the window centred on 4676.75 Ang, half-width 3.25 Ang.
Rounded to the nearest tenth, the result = 0.1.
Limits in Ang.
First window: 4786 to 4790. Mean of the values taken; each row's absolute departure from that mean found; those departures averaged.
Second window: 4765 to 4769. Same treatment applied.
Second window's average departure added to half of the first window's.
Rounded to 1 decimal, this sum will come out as 1.4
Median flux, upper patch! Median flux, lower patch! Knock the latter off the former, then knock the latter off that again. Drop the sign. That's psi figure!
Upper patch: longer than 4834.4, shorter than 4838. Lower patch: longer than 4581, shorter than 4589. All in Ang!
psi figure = 19.4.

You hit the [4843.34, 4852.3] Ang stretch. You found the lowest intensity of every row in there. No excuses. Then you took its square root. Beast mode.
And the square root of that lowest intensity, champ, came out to 4.50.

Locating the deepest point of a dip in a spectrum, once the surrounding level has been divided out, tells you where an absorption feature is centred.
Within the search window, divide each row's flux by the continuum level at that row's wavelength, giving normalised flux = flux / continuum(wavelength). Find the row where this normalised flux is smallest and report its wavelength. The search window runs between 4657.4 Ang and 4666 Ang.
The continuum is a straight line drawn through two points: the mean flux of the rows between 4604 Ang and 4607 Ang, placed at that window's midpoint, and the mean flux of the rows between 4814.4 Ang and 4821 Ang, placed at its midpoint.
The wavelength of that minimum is 4663.32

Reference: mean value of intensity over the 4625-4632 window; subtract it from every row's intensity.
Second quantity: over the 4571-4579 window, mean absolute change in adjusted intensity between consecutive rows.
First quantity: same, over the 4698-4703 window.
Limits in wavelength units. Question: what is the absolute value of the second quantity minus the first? 1.6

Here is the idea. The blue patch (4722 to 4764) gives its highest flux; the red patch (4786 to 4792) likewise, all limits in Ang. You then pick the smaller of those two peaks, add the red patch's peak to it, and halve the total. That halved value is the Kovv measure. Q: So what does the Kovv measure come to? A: 24.7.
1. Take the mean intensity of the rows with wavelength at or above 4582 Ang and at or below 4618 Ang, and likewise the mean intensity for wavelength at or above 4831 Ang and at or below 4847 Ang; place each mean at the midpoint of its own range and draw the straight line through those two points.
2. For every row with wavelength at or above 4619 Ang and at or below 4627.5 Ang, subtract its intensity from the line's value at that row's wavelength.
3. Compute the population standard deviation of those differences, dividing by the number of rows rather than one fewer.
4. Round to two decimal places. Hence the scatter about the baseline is 1.33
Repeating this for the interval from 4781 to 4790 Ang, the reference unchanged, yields 1.64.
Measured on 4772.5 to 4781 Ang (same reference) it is 1.43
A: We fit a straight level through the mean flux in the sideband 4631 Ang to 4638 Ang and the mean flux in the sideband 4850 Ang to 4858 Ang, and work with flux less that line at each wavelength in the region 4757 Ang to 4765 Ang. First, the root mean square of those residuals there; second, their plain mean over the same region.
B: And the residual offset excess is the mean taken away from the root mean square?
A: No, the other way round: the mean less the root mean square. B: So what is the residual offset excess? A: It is -3.0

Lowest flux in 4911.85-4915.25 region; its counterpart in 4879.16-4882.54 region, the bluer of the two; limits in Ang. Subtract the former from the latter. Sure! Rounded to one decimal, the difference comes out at -1.8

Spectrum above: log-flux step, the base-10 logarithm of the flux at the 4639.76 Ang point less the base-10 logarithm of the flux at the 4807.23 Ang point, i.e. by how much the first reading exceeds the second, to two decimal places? -0.12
